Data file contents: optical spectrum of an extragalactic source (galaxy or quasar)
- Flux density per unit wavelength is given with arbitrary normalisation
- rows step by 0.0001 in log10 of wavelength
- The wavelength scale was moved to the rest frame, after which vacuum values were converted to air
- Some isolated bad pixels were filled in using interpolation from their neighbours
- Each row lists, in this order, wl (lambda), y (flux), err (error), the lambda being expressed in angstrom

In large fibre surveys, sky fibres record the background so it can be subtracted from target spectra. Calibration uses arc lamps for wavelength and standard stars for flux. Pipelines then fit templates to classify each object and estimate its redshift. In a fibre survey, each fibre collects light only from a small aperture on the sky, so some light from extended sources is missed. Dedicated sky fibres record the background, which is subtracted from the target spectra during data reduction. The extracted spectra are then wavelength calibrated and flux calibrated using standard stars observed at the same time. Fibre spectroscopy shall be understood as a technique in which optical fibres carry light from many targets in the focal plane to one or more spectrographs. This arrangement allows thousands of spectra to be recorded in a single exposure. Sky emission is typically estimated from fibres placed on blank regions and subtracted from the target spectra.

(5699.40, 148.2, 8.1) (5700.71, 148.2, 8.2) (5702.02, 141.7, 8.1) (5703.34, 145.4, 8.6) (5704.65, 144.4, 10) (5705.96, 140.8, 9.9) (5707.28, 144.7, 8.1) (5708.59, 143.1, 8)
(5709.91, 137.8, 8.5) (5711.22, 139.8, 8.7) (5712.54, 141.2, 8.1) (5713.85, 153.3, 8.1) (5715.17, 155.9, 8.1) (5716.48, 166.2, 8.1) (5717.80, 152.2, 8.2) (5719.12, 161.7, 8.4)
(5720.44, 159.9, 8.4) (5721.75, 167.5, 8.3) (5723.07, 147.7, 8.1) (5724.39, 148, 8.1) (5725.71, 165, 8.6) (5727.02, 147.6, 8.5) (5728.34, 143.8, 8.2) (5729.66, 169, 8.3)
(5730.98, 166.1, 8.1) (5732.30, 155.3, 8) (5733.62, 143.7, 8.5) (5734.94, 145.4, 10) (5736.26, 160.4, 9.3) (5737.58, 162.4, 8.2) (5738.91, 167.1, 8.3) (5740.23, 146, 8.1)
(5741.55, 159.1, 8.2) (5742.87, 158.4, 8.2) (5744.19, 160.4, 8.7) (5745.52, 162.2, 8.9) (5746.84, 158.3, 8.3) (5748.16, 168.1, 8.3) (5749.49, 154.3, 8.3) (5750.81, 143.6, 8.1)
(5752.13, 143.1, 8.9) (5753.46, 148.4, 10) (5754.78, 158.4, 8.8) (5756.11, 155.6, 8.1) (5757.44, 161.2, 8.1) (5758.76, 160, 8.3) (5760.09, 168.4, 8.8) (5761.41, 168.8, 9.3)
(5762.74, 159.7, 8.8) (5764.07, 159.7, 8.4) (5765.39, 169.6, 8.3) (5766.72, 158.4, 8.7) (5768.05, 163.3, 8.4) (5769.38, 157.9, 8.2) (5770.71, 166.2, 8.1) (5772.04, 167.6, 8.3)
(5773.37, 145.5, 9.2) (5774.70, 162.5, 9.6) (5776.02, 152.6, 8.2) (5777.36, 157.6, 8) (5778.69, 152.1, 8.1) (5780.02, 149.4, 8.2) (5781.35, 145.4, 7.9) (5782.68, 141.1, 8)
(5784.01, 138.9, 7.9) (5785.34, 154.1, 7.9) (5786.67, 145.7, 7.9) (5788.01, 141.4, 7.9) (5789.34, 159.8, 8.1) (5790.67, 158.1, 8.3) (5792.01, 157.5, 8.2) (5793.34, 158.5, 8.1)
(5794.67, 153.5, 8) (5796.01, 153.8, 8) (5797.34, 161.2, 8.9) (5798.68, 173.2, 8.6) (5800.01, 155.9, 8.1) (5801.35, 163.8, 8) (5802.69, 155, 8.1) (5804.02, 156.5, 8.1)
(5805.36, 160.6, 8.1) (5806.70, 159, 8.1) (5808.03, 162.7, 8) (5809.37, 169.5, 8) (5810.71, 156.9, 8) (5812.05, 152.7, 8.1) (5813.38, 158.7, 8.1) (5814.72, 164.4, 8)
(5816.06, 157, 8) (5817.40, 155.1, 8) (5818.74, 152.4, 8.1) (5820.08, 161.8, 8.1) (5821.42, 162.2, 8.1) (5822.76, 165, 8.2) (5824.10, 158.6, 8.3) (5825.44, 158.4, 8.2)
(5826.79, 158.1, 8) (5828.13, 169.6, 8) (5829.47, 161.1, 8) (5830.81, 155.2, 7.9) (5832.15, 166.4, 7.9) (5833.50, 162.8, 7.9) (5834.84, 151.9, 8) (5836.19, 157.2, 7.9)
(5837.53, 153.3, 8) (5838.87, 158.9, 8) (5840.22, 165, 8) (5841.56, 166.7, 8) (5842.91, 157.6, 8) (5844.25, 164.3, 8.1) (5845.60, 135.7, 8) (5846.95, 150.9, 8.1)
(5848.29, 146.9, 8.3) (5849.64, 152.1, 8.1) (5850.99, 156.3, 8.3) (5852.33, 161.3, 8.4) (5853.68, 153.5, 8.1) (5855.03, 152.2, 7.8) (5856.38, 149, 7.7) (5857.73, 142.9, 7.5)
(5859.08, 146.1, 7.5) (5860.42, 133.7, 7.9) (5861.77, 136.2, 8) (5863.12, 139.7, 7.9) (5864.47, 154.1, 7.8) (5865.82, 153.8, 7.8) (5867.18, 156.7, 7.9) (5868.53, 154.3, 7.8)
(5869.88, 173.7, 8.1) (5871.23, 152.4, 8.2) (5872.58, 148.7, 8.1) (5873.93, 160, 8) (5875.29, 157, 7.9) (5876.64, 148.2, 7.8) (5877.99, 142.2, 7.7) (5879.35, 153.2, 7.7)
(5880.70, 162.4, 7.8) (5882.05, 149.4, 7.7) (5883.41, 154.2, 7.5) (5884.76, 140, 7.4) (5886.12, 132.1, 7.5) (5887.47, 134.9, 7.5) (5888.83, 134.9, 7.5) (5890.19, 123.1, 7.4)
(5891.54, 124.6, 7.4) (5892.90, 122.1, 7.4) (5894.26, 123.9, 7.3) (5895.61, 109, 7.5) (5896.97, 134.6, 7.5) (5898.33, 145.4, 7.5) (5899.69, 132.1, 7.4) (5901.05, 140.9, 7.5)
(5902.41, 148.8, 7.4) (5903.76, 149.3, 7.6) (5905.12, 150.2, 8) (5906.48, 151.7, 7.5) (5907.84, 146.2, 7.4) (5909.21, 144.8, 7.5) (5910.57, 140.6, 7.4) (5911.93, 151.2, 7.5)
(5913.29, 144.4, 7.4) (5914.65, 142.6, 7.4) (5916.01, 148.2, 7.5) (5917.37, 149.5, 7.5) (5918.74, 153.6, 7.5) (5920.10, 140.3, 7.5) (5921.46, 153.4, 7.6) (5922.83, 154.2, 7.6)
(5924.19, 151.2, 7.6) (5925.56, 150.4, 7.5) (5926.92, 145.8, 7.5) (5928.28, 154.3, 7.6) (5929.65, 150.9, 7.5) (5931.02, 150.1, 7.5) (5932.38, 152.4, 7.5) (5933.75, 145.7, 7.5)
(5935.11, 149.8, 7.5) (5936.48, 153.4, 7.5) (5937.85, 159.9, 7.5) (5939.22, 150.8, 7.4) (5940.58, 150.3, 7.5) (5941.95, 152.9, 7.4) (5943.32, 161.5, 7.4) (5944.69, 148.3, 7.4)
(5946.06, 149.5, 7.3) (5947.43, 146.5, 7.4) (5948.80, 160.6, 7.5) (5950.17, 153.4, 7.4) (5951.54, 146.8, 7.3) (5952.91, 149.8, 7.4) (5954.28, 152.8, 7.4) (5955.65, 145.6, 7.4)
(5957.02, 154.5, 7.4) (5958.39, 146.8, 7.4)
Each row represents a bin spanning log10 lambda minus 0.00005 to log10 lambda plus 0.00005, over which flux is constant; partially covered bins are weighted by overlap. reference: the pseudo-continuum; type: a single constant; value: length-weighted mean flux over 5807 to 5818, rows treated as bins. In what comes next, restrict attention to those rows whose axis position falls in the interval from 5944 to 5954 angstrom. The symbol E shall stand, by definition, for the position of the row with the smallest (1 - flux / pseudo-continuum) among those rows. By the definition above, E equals 5948.80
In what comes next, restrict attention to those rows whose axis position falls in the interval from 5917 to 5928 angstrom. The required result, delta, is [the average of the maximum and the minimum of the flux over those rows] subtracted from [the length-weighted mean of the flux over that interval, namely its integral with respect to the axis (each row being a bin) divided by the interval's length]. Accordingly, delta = 2.7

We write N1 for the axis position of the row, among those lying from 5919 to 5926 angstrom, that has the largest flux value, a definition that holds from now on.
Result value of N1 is 5922.83 angstrom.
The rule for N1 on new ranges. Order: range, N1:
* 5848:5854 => 5852.33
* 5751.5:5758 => 5757.44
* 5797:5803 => 5798.68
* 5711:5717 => 5716.48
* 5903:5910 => 5906.48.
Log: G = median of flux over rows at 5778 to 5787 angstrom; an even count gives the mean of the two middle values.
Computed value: 146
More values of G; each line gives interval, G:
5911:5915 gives 144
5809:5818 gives 157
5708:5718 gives 148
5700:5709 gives 144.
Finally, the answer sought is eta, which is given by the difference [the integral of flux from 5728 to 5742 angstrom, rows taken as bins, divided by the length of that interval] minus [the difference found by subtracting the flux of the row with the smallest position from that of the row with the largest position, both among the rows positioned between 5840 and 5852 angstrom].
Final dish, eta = 165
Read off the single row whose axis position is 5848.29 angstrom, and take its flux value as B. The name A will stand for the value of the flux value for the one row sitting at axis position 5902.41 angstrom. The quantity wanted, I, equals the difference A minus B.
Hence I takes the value 2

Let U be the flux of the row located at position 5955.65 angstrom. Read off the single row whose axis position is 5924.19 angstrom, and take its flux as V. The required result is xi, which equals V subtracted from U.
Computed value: -6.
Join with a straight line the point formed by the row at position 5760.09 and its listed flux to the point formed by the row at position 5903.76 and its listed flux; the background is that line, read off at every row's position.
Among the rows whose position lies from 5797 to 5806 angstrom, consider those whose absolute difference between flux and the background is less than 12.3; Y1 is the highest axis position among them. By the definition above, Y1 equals 5805.36 angstrom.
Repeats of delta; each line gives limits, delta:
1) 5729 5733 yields 1.1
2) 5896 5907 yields 1.2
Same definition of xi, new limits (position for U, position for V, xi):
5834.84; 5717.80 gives 0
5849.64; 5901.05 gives 11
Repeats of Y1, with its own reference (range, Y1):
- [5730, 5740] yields 5738.91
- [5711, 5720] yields 5719.12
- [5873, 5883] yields 5882.05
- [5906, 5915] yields 5914.65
